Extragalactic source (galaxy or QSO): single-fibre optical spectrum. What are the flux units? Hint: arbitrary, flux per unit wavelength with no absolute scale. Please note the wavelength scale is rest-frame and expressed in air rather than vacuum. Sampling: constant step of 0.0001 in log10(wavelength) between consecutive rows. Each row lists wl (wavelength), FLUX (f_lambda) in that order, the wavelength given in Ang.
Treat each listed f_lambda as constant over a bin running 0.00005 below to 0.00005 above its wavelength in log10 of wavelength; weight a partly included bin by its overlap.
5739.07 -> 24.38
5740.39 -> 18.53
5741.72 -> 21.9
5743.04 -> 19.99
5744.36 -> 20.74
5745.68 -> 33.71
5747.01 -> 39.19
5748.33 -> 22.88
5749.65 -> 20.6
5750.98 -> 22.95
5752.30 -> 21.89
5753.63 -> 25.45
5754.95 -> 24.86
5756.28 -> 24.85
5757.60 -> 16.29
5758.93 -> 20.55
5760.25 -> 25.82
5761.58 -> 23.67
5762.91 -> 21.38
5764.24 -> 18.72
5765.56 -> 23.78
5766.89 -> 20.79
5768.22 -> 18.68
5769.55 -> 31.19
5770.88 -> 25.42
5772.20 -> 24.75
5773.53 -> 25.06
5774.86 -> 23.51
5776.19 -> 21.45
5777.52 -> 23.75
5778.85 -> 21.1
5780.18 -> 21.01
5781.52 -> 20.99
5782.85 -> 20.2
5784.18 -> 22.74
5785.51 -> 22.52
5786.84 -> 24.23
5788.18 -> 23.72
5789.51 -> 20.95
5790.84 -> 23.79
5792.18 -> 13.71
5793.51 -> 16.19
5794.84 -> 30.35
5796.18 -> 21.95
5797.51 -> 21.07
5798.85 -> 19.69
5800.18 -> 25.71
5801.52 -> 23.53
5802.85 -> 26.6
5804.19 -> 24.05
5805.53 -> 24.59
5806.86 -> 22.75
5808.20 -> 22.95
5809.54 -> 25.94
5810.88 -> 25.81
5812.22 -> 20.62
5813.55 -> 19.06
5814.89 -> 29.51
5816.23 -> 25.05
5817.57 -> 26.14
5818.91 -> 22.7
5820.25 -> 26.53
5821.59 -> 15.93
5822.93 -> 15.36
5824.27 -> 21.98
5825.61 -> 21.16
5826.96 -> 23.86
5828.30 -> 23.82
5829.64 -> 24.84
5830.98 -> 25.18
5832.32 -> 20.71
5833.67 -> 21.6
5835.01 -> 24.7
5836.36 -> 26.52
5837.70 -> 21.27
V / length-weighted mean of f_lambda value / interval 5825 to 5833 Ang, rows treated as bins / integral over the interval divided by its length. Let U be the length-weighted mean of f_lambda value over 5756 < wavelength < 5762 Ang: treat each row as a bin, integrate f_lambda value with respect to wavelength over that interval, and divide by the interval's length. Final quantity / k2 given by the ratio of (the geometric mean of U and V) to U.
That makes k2 1.03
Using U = 22.0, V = 23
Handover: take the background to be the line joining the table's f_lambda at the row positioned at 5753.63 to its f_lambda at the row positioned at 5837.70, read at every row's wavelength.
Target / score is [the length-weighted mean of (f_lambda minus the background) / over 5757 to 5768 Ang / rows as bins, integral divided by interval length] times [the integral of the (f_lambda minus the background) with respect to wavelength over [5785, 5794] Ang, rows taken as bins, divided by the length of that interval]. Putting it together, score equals 11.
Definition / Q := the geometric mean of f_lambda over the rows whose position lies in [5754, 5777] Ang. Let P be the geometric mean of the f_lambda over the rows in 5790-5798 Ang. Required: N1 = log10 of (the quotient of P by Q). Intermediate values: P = 20.5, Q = 22.7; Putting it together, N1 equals -0.045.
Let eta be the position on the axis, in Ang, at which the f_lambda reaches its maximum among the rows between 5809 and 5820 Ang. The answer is 5814.89 Ang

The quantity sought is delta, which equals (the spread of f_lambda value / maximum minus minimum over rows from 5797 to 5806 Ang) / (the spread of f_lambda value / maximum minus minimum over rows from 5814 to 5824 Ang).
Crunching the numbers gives 0.5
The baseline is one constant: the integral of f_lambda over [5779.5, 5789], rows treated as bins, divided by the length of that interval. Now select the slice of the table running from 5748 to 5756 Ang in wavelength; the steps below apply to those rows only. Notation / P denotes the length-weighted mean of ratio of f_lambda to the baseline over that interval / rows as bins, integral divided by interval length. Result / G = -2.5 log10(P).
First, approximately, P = 1.05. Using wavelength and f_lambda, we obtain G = -0.05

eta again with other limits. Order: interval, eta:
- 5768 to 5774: 5769.55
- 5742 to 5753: 5747.01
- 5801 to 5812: 5802.85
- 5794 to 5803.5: 5794.84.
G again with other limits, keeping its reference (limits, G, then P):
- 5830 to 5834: -0.03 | 1.03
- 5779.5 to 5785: 0.05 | 0.96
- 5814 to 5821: -0.16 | 1.16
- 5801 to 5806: -0.12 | 1.12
